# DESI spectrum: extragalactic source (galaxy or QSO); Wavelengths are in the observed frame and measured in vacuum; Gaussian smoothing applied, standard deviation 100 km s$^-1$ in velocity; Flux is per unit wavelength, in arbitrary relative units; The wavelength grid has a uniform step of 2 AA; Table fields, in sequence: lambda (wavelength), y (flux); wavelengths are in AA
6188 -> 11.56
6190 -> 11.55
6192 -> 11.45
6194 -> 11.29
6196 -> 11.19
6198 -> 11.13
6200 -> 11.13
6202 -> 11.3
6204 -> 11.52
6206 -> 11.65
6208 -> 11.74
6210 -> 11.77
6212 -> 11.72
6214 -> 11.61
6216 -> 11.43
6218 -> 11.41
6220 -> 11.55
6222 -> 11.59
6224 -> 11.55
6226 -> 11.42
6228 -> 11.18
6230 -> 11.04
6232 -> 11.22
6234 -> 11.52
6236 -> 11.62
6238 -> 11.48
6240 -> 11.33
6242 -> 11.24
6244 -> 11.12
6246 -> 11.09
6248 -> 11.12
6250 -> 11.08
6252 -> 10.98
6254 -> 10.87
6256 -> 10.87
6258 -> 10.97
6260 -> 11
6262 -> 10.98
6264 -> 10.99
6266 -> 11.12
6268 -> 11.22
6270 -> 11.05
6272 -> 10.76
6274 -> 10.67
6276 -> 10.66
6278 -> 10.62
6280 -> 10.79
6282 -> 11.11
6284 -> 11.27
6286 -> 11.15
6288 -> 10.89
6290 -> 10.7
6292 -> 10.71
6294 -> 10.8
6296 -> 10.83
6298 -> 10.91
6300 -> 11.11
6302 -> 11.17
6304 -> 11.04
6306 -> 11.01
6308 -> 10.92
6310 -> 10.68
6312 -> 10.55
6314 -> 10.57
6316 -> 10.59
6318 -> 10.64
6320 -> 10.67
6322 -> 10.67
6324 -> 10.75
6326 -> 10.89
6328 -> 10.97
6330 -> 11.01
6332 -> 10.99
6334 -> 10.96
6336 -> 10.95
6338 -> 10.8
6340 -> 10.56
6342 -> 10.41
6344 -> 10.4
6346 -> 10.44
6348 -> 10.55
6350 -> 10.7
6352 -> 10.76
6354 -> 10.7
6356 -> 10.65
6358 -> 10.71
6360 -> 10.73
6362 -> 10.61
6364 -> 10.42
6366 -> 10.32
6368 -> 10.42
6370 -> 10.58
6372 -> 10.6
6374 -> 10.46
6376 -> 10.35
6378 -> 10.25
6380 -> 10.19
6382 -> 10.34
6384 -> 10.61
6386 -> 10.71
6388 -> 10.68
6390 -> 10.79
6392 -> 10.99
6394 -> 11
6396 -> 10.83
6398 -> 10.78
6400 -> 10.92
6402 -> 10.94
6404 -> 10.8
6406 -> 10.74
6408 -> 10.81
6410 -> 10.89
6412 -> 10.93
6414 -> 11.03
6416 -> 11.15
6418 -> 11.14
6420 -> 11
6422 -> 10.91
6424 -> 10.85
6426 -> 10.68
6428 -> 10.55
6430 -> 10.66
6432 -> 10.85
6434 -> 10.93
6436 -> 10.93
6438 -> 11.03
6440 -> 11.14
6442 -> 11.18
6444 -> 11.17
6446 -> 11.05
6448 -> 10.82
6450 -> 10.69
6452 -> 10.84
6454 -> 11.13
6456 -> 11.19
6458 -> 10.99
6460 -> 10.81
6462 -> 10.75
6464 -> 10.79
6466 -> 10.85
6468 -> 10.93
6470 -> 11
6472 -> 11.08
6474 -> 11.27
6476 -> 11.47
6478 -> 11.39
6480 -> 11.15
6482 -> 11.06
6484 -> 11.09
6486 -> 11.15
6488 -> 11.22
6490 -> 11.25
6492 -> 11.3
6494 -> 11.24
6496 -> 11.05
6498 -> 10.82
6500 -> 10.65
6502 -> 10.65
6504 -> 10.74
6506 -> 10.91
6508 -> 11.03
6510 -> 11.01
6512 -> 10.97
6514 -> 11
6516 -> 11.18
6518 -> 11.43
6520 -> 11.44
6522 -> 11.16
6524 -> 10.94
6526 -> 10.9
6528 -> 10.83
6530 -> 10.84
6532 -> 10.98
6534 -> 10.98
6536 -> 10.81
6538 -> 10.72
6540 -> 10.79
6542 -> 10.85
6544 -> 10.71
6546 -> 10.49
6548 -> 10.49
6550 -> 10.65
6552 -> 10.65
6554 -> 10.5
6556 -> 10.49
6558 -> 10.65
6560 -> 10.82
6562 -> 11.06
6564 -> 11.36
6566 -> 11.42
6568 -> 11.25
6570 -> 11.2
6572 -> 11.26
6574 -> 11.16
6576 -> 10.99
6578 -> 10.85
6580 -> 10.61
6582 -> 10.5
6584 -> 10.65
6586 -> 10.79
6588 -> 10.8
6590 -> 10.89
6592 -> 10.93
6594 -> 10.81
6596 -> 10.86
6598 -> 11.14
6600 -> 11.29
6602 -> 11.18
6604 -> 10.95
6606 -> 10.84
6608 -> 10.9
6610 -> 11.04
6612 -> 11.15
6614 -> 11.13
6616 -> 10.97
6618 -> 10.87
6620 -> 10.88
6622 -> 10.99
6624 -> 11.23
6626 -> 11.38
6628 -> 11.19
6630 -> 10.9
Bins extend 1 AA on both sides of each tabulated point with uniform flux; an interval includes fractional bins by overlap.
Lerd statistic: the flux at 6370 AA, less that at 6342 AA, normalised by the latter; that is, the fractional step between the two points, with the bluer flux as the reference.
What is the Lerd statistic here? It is 0.02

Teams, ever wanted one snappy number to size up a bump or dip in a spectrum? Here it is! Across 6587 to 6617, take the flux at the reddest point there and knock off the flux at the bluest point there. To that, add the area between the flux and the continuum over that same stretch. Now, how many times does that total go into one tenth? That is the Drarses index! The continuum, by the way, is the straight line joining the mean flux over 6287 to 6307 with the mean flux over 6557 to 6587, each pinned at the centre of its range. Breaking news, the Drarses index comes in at 0.16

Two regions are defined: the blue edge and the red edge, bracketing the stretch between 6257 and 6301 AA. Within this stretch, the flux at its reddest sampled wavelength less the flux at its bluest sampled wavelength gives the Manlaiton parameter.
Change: 0.1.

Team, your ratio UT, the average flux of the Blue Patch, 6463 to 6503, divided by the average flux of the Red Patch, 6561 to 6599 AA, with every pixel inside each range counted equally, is 1.01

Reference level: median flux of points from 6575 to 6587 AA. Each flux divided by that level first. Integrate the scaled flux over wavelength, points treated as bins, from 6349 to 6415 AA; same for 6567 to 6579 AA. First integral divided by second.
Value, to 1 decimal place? 5.3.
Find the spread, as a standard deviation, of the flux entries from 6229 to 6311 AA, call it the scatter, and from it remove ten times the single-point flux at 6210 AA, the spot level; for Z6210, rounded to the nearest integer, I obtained -117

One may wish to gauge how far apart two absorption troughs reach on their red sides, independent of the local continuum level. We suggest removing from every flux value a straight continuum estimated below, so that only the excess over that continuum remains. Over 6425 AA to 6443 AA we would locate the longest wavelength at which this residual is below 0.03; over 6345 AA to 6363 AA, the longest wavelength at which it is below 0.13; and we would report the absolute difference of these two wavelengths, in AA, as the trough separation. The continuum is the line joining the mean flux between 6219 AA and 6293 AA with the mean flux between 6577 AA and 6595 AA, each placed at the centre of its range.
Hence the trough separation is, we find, 74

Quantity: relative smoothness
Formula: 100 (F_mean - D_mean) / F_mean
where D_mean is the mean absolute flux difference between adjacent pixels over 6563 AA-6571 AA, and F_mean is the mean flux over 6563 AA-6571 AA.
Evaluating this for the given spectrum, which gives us 99.2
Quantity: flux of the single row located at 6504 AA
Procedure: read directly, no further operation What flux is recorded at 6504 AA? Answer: 10.74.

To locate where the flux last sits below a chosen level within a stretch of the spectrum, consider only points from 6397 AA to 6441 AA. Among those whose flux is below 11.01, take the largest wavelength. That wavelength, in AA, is 6436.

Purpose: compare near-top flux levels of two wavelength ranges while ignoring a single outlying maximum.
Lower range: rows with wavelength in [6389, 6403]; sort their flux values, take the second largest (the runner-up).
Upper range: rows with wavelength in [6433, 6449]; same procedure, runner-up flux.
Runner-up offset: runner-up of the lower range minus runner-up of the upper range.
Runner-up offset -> -0.18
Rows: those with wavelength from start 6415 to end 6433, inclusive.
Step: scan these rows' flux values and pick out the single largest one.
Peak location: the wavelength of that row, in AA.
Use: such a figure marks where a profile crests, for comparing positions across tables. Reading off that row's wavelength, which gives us 6416 AA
